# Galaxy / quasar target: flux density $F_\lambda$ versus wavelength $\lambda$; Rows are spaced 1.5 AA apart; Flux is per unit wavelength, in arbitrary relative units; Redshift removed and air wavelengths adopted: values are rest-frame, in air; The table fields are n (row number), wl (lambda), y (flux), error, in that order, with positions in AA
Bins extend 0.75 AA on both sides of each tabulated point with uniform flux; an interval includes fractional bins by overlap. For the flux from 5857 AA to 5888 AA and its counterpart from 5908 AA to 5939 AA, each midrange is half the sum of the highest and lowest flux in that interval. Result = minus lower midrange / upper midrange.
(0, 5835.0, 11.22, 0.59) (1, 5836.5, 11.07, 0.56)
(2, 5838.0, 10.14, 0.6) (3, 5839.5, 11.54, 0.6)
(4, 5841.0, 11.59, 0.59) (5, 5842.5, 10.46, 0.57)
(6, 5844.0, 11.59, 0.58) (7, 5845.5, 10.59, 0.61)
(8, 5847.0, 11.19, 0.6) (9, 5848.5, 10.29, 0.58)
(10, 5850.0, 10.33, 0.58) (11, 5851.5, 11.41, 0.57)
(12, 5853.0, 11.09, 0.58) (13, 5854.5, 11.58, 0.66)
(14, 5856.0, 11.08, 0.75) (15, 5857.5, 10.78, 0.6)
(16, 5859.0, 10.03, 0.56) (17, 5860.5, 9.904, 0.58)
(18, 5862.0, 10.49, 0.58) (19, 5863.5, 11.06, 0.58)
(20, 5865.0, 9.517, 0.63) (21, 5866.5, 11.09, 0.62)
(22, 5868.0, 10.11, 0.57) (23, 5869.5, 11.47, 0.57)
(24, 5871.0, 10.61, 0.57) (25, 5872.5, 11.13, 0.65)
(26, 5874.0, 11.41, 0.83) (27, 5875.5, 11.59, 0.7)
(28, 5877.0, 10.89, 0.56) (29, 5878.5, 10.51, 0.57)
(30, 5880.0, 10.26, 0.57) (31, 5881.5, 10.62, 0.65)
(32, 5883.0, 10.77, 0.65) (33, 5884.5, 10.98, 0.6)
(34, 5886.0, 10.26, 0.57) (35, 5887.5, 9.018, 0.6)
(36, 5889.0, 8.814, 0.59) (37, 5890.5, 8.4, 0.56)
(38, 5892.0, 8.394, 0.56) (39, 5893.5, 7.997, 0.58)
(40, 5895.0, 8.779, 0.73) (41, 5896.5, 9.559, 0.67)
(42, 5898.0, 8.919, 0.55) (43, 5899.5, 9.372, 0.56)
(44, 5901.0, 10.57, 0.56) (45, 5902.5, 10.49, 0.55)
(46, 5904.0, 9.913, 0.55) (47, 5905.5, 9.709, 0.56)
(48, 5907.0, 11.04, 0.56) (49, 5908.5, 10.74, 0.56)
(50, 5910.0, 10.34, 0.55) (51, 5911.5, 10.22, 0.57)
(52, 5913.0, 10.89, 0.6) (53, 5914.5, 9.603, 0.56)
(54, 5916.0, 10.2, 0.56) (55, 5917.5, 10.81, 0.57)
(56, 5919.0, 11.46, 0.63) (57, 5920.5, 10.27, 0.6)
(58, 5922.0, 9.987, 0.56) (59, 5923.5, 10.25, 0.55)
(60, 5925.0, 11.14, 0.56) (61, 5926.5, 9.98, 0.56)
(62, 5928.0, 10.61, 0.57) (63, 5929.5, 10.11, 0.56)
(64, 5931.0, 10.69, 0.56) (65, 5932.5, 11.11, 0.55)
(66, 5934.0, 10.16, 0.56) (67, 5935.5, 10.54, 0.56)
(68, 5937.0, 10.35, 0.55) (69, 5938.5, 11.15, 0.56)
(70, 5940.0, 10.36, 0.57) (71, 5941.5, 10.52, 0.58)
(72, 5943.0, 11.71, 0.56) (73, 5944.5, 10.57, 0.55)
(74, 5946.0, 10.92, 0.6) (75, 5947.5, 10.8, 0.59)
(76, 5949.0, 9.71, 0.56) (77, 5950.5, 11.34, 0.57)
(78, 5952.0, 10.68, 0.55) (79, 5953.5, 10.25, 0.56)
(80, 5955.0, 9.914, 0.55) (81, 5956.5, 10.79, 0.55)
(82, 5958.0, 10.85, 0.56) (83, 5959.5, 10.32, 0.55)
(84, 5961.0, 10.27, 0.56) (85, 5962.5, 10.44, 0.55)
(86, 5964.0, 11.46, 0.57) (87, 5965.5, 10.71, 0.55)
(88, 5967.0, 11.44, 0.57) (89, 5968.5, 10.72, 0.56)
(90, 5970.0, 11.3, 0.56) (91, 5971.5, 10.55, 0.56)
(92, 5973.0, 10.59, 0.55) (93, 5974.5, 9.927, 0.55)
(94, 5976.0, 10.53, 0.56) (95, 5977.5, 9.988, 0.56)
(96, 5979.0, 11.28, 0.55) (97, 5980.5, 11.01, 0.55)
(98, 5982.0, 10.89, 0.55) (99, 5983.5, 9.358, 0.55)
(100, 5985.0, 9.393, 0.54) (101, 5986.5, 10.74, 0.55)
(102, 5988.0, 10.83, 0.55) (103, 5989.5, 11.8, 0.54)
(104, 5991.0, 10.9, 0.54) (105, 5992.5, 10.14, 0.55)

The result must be -0.978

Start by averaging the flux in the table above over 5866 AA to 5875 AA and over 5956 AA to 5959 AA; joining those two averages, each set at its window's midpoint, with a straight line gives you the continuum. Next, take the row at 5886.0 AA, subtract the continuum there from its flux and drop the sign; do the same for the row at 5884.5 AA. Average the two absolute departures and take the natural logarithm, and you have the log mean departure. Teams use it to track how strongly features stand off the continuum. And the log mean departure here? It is -1.0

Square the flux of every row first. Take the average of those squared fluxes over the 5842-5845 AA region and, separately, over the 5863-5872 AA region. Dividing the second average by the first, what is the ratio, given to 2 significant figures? 0.93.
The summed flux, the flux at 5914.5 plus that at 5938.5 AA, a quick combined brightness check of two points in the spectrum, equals 20.8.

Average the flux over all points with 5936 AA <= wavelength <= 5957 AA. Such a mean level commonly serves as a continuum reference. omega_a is 10.6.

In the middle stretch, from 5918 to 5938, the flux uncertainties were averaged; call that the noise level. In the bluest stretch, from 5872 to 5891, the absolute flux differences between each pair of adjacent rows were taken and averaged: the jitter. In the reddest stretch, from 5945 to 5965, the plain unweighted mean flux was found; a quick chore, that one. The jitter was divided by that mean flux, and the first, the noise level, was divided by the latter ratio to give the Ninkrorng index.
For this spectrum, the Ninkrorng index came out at 14.2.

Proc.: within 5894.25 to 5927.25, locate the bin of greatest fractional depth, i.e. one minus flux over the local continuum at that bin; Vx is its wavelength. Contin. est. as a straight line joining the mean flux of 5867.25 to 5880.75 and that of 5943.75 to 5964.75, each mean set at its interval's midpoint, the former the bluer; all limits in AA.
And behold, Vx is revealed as 5895.0 AA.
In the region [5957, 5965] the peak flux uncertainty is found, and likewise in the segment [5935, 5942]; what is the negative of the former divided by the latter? -0.98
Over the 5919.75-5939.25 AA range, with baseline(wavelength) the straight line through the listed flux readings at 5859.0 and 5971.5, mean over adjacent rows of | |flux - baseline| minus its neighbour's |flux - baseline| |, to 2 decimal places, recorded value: 0.31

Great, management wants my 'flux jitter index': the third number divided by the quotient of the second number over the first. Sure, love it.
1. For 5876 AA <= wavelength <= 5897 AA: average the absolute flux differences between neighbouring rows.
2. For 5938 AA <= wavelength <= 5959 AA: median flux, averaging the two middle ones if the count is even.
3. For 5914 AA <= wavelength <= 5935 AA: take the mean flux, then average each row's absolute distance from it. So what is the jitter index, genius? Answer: 0.019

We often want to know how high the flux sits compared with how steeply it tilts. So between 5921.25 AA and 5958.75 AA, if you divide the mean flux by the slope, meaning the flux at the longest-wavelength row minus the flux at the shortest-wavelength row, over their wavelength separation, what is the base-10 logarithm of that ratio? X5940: 2.6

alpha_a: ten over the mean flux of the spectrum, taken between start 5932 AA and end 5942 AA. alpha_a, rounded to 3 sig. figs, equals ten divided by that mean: 0.944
